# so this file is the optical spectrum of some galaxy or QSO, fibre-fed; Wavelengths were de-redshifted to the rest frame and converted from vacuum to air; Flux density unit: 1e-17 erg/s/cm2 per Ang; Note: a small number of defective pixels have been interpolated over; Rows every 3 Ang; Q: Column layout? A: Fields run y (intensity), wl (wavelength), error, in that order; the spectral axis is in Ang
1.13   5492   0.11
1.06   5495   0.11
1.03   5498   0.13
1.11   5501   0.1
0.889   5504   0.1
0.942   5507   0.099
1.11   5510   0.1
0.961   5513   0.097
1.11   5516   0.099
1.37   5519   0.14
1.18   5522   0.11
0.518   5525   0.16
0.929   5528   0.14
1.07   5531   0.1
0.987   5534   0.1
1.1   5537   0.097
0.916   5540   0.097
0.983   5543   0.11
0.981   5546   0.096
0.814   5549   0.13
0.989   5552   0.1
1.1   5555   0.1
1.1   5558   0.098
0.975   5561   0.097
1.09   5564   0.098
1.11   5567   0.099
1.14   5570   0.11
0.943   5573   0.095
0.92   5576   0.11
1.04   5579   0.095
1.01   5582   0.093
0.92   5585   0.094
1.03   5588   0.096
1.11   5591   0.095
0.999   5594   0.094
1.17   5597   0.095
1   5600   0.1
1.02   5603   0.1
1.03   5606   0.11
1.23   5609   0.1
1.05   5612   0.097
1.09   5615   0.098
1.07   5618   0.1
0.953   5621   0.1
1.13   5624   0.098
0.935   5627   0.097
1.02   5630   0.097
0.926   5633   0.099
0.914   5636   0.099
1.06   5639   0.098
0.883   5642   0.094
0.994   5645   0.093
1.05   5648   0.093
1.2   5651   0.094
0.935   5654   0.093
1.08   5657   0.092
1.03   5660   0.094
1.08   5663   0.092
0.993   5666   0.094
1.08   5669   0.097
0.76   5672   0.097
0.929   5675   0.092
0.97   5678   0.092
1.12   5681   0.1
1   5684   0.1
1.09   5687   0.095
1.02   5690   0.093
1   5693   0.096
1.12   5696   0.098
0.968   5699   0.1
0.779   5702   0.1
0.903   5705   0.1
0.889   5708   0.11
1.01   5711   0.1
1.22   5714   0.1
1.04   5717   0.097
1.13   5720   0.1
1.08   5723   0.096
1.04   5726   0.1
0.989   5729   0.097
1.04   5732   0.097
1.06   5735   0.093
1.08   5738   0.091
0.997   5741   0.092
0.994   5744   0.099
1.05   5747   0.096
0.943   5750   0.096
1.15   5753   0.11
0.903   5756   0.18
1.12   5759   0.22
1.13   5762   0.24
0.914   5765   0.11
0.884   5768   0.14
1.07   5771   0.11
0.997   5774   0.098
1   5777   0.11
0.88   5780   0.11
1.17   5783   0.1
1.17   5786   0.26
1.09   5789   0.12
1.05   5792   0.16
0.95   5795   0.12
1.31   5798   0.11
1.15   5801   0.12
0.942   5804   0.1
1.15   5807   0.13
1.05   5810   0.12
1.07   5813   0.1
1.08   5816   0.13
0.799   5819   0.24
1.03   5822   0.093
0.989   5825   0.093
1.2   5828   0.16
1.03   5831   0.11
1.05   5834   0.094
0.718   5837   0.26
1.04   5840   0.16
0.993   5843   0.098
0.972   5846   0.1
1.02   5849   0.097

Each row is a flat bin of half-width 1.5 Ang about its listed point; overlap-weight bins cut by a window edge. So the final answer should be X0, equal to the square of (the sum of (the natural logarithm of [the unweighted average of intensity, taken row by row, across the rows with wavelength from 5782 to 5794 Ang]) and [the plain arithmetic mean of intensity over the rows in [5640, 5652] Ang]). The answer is 1.3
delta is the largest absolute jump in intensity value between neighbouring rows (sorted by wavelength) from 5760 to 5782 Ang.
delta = 0.22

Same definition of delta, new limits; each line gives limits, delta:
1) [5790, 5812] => 0.36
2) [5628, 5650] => 0.18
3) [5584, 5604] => 0.17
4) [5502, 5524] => 0.26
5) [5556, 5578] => 0.20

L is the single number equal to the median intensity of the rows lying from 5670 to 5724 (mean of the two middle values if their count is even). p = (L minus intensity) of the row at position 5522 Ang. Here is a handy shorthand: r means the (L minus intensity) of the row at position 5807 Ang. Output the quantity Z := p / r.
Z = 1.2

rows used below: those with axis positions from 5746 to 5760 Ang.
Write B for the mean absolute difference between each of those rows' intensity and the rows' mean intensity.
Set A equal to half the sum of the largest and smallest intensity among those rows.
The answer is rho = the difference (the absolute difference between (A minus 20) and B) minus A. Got 18.0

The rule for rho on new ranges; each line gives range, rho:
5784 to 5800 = 17.8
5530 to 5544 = 18.0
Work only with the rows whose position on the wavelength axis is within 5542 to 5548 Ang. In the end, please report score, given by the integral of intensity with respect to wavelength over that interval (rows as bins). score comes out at 5.8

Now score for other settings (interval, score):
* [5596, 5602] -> 6.4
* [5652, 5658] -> 6.1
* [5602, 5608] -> 6.3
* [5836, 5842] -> 5.4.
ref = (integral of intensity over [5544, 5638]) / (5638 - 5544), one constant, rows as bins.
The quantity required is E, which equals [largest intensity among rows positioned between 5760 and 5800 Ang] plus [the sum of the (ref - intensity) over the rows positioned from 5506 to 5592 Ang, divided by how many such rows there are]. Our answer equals 1.32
